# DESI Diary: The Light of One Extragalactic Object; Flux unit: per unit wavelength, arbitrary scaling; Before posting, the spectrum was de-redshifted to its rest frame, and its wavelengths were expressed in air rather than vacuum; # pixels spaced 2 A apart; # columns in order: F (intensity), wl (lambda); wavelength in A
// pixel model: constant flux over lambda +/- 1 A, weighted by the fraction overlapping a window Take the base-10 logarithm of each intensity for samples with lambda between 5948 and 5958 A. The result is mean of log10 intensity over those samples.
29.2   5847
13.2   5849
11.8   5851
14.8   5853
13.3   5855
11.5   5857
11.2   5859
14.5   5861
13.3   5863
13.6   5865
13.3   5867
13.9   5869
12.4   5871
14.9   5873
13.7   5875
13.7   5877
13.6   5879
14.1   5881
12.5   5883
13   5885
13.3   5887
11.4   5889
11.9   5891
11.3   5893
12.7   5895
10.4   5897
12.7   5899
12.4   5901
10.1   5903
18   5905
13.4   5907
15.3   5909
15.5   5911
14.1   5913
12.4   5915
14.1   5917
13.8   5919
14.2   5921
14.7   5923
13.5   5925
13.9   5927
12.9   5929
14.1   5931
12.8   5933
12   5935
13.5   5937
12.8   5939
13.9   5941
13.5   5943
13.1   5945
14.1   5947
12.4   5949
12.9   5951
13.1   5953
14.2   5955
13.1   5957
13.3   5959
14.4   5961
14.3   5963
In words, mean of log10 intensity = 1.12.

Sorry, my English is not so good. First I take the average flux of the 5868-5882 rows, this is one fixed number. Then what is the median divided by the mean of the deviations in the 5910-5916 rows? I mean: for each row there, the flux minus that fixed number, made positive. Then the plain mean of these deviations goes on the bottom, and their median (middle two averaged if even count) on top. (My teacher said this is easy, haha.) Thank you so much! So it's 1.2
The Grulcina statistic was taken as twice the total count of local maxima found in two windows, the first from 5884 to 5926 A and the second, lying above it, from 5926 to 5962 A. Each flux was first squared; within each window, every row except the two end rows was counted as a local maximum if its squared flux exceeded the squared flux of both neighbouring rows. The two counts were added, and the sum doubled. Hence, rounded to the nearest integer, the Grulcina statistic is 26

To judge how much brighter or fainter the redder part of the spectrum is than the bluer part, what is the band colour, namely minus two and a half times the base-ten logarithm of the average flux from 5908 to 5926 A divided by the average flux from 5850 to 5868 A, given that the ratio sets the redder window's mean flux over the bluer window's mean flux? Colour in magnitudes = -0.09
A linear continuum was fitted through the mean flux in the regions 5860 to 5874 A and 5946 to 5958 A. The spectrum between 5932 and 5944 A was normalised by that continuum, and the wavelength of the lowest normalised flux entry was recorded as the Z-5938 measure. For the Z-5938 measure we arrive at 5935 A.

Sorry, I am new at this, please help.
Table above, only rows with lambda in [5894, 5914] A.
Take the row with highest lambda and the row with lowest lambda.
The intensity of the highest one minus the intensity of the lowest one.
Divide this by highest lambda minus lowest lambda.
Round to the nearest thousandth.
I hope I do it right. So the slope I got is 0.078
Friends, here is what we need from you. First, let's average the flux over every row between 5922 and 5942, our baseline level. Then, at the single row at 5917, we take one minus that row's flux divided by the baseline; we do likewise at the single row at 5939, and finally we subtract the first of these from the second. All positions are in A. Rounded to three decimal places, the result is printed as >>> 0.097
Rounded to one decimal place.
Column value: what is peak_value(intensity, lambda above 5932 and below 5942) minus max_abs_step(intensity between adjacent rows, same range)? 12.4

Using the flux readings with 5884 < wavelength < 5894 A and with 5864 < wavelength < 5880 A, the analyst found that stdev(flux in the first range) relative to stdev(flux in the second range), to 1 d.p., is 1.3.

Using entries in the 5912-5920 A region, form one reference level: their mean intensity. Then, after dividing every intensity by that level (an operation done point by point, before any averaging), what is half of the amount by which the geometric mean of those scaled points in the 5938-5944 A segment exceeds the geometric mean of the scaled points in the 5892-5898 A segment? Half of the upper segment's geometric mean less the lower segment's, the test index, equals 0.072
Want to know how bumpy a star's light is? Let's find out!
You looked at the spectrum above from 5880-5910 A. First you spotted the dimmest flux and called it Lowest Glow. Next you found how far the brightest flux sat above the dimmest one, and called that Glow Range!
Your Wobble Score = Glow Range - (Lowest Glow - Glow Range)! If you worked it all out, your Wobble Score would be 6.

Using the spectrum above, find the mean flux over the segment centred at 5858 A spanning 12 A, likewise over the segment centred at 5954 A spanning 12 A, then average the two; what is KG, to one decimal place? 13.1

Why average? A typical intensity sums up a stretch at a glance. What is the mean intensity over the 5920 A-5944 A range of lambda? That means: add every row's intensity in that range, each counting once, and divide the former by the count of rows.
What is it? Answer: 13.5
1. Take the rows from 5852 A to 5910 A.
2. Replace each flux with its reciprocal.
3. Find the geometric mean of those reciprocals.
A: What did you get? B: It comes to 0.0768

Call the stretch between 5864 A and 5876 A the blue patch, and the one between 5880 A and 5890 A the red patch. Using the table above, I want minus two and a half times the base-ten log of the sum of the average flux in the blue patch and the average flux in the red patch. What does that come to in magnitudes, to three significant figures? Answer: -3.56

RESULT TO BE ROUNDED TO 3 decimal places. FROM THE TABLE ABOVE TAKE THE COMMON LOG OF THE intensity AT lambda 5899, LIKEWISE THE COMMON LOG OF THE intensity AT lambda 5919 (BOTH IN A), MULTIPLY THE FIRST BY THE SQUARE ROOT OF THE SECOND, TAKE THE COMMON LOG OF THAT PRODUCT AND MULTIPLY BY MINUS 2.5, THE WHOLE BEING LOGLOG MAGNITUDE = -0.178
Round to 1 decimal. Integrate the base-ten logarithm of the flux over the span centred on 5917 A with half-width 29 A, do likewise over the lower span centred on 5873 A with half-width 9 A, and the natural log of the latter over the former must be -1.2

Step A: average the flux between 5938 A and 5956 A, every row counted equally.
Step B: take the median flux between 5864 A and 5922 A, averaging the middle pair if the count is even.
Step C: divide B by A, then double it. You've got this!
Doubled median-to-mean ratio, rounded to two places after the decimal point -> 2.01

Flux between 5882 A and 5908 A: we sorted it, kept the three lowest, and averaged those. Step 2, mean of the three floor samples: 10.6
